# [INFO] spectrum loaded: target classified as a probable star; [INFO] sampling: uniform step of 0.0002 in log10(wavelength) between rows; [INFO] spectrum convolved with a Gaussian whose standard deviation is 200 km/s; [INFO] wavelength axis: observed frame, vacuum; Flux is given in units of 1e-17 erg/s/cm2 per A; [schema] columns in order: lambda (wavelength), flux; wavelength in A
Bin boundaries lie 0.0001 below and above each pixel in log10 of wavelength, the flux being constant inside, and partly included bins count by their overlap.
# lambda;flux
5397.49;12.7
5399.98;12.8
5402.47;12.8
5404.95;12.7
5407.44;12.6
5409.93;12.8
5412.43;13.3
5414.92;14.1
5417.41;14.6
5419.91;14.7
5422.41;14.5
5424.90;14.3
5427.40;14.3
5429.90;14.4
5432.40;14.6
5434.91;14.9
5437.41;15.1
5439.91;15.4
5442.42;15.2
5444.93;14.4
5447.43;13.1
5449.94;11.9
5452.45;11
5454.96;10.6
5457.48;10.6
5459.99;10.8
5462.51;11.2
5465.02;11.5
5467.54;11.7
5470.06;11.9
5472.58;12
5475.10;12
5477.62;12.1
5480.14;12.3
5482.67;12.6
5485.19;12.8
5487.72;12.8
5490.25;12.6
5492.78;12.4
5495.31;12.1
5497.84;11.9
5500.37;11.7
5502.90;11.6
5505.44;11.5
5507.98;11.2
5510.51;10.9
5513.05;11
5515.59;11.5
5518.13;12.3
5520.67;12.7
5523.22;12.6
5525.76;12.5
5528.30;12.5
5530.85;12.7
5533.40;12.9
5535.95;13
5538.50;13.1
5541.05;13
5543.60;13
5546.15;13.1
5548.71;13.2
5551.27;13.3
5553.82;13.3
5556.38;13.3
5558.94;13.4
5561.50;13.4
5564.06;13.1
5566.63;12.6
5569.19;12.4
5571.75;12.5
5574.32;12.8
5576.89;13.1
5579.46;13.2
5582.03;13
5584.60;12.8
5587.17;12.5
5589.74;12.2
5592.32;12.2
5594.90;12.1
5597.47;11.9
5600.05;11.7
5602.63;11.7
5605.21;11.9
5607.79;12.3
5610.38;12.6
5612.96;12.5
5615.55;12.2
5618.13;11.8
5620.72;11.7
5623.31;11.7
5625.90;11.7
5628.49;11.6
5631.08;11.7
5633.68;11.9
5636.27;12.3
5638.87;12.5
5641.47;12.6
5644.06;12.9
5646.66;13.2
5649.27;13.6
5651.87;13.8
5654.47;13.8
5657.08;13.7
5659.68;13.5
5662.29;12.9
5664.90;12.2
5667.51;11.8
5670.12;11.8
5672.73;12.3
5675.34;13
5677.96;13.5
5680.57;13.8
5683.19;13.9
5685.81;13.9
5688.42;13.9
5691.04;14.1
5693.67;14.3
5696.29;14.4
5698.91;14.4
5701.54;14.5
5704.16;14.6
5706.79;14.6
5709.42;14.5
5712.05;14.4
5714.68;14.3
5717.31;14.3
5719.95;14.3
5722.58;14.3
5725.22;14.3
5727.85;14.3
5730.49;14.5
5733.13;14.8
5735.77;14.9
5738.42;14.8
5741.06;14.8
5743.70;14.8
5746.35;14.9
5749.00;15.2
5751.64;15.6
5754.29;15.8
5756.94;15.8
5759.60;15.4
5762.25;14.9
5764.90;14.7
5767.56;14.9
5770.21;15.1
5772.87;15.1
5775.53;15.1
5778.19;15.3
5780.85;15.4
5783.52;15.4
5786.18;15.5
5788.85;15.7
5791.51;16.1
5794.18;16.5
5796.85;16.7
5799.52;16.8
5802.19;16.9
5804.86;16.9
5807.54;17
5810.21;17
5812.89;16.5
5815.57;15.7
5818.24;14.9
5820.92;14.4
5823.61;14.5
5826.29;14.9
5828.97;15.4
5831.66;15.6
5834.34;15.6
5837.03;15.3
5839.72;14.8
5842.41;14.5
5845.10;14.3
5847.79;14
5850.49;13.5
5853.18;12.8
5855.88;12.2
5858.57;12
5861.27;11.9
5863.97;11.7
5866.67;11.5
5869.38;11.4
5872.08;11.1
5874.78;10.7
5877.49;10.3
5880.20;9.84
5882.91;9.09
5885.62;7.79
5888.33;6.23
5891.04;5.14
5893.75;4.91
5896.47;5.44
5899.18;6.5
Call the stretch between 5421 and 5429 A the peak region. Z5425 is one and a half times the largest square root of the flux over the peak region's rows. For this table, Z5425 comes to 5.7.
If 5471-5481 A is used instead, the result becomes 5.3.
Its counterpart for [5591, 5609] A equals 5.3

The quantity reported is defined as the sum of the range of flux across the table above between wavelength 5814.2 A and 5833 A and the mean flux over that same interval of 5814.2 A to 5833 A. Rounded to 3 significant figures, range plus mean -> 16.4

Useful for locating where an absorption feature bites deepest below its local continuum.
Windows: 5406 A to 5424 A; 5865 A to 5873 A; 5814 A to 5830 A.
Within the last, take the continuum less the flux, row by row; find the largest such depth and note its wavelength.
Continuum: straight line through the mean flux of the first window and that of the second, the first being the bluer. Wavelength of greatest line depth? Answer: 5820.92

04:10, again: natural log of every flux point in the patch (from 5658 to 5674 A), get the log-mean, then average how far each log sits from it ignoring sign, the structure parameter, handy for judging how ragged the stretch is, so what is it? 0.041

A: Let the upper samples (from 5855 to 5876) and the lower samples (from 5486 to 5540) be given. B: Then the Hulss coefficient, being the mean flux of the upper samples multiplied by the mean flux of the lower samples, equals 141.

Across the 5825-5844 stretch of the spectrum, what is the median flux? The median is 15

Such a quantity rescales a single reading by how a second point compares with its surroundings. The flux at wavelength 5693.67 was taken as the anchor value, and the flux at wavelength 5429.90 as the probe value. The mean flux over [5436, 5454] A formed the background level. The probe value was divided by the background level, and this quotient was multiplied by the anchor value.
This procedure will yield 15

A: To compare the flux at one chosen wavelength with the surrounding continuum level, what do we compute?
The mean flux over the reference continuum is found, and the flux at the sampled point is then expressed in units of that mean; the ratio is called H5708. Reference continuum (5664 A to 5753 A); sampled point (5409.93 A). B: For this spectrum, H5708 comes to 0.91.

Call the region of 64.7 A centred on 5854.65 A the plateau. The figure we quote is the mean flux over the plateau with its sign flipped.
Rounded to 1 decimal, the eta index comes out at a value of -12.7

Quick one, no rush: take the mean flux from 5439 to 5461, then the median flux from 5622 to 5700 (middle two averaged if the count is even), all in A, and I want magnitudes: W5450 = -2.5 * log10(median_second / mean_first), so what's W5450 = -0.05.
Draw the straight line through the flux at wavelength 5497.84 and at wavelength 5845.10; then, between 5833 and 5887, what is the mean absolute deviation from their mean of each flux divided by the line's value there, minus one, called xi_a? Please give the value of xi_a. 0.124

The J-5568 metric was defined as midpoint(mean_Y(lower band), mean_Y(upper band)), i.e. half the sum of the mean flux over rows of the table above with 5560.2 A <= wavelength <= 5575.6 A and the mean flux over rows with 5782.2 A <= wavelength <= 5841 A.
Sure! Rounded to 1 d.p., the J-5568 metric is 14.3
